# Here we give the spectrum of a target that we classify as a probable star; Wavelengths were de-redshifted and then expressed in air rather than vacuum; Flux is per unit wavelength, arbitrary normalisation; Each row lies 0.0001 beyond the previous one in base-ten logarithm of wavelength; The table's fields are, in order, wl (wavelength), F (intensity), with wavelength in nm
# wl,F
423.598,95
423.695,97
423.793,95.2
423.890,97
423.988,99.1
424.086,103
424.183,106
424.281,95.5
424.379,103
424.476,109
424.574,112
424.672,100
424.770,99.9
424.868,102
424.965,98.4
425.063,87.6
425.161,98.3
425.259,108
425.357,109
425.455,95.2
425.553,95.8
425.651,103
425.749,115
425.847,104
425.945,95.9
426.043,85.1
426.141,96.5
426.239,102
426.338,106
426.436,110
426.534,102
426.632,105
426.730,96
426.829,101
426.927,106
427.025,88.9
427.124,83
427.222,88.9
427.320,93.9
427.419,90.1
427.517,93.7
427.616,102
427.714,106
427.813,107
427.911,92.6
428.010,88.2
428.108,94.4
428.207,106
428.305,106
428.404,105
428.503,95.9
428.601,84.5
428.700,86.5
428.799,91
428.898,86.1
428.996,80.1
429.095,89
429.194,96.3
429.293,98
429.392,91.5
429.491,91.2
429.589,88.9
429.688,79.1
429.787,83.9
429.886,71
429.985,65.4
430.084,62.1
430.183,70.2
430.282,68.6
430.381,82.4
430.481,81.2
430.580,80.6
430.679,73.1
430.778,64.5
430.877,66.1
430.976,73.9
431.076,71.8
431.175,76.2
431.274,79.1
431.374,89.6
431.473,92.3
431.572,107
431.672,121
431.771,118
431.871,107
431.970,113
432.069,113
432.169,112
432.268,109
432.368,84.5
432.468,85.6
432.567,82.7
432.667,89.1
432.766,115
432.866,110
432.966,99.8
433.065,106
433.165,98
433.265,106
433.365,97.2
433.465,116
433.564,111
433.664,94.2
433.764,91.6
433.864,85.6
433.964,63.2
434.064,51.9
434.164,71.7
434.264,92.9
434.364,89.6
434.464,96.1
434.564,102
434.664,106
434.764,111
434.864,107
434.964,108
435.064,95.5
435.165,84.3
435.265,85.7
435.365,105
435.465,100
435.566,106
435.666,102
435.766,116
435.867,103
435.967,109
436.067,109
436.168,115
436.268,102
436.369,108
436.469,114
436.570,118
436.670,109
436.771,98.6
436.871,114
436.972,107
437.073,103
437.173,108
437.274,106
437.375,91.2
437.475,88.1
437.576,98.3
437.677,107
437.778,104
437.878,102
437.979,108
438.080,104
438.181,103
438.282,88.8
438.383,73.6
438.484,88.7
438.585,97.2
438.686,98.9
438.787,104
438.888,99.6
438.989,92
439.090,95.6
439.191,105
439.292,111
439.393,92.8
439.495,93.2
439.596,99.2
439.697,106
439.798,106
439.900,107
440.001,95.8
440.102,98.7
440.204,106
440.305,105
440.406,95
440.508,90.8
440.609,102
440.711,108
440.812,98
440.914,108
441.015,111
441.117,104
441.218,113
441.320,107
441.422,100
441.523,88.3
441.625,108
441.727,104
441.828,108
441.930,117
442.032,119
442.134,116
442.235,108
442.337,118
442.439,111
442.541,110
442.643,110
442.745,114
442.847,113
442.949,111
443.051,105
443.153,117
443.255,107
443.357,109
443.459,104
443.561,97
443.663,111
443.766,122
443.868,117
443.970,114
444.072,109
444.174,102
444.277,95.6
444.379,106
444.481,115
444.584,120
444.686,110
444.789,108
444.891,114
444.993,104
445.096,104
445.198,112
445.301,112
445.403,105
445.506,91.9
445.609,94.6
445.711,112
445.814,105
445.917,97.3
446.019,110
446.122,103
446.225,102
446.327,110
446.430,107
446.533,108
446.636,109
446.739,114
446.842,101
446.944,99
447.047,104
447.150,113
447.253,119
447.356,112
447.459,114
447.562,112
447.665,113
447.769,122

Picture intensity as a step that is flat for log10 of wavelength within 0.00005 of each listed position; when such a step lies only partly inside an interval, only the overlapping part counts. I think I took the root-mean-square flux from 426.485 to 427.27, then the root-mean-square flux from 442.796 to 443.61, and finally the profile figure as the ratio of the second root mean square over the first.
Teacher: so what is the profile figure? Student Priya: 1.12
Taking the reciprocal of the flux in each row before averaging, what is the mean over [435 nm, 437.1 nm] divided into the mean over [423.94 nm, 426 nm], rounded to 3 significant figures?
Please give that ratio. 1.03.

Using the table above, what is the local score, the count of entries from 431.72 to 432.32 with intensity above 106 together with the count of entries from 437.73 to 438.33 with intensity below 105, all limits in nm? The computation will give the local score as 11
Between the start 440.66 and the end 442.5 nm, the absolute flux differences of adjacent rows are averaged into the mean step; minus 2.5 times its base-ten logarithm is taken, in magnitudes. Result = -2.21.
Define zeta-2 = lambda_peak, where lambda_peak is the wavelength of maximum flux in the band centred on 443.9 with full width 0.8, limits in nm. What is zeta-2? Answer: 443.766 nm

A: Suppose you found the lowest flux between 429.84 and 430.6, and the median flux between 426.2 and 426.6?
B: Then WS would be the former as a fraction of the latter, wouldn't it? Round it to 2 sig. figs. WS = 0.60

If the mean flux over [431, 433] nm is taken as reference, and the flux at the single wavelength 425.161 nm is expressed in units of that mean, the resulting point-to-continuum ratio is 1.00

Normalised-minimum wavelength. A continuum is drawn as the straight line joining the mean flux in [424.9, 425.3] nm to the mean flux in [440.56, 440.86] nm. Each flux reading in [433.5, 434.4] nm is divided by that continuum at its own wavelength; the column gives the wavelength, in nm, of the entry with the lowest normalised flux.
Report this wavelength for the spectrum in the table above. 434.064 nm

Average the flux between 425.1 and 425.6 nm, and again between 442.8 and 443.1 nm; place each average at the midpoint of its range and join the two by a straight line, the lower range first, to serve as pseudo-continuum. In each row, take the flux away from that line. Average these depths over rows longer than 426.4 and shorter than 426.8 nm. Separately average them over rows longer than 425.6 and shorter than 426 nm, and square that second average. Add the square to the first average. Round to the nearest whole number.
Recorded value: 8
